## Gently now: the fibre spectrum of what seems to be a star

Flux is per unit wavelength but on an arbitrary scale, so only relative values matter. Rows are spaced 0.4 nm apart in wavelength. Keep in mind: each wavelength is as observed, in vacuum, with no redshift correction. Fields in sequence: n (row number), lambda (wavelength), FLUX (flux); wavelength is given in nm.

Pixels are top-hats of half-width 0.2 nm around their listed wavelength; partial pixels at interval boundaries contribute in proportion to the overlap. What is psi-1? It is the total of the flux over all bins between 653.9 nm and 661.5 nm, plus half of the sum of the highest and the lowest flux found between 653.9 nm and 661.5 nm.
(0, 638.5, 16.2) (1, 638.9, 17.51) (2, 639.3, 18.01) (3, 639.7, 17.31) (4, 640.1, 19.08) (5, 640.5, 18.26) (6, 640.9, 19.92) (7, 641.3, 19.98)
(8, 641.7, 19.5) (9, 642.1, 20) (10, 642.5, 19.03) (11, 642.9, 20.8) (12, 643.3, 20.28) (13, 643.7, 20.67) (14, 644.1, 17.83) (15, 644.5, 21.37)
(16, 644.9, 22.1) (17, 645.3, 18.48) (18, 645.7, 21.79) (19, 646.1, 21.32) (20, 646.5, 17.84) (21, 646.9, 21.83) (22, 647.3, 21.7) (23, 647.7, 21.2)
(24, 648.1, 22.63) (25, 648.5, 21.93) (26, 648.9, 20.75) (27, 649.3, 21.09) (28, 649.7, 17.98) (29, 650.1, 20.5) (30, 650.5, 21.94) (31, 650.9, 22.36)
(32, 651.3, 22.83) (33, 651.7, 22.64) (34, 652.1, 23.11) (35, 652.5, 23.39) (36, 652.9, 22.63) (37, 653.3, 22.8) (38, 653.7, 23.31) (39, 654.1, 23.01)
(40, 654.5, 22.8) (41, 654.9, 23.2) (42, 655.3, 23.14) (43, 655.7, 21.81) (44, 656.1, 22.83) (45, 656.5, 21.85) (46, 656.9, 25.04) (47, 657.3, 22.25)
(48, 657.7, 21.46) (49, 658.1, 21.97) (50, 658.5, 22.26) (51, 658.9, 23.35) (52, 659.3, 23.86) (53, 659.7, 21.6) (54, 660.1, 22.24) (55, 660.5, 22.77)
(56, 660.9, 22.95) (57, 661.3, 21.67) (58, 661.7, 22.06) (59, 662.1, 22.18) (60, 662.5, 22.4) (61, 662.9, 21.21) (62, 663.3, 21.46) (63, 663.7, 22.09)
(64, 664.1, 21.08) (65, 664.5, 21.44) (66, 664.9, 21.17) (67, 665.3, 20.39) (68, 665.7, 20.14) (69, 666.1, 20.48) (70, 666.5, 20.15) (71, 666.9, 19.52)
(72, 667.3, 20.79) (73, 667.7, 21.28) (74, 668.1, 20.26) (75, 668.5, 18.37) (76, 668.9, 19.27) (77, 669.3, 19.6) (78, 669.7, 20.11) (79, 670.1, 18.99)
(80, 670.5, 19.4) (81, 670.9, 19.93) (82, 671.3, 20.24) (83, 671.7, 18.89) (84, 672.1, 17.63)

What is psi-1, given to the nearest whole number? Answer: 453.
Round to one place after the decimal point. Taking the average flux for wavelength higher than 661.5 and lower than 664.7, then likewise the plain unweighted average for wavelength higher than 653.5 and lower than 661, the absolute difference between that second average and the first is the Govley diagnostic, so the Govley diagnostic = 1.0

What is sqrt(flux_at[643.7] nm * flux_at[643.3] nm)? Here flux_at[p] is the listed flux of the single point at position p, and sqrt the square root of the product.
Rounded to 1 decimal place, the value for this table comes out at 20.5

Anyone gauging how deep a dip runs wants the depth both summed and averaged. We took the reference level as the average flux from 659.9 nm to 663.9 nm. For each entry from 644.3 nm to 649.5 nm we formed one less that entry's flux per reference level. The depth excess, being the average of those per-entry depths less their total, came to -0.56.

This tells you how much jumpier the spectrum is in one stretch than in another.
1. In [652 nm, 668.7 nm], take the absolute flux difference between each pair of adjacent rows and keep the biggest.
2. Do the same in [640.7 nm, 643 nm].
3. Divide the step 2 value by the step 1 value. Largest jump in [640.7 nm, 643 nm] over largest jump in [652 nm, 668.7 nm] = 0.6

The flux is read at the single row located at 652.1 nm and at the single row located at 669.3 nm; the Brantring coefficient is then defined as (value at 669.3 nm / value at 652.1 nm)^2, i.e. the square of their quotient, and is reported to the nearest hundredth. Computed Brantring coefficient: 0.72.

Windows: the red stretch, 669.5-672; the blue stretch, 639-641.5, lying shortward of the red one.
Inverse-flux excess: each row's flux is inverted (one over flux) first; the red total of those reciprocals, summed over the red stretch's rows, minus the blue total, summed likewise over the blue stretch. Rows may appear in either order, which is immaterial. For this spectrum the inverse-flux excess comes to -0.014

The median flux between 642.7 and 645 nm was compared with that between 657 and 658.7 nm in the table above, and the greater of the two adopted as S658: 22.11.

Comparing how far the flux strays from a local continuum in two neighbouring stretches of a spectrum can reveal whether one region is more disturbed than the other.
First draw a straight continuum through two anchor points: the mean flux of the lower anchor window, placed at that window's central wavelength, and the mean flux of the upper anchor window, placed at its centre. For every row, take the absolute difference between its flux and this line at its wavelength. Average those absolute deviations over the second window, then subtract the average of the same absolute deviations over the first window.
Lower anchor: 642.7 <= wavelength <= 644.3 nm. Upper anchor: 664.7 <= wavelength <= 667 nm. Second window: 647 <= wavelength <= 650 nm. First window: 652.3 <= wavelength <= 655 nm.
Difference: -1.3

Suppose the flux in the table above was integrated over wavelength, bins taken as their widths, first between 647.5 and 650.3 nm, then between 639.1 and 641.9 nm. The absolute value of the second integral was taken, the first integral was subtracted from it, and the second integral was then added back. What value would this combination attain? 47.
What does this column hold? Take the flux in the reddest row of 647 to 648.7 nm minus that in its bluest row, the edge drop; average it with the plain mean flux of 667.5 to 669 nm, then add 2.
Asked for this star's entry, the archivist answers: 12.0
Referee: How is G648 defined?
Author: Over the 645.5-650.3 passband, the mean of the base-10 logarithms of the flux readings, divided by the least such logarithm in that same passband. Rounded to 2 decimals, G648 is 1.05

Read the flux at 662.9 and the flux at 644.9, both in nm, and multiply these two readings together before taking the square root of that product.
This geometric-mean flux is 21.7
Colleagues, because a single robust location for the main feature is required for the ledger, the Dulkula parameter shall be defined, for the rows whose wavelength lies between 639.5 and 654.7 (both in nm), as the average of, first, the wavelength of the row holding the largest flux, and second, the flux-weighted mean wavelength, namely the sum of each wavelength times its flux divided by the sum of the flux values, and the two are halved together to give 649.93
